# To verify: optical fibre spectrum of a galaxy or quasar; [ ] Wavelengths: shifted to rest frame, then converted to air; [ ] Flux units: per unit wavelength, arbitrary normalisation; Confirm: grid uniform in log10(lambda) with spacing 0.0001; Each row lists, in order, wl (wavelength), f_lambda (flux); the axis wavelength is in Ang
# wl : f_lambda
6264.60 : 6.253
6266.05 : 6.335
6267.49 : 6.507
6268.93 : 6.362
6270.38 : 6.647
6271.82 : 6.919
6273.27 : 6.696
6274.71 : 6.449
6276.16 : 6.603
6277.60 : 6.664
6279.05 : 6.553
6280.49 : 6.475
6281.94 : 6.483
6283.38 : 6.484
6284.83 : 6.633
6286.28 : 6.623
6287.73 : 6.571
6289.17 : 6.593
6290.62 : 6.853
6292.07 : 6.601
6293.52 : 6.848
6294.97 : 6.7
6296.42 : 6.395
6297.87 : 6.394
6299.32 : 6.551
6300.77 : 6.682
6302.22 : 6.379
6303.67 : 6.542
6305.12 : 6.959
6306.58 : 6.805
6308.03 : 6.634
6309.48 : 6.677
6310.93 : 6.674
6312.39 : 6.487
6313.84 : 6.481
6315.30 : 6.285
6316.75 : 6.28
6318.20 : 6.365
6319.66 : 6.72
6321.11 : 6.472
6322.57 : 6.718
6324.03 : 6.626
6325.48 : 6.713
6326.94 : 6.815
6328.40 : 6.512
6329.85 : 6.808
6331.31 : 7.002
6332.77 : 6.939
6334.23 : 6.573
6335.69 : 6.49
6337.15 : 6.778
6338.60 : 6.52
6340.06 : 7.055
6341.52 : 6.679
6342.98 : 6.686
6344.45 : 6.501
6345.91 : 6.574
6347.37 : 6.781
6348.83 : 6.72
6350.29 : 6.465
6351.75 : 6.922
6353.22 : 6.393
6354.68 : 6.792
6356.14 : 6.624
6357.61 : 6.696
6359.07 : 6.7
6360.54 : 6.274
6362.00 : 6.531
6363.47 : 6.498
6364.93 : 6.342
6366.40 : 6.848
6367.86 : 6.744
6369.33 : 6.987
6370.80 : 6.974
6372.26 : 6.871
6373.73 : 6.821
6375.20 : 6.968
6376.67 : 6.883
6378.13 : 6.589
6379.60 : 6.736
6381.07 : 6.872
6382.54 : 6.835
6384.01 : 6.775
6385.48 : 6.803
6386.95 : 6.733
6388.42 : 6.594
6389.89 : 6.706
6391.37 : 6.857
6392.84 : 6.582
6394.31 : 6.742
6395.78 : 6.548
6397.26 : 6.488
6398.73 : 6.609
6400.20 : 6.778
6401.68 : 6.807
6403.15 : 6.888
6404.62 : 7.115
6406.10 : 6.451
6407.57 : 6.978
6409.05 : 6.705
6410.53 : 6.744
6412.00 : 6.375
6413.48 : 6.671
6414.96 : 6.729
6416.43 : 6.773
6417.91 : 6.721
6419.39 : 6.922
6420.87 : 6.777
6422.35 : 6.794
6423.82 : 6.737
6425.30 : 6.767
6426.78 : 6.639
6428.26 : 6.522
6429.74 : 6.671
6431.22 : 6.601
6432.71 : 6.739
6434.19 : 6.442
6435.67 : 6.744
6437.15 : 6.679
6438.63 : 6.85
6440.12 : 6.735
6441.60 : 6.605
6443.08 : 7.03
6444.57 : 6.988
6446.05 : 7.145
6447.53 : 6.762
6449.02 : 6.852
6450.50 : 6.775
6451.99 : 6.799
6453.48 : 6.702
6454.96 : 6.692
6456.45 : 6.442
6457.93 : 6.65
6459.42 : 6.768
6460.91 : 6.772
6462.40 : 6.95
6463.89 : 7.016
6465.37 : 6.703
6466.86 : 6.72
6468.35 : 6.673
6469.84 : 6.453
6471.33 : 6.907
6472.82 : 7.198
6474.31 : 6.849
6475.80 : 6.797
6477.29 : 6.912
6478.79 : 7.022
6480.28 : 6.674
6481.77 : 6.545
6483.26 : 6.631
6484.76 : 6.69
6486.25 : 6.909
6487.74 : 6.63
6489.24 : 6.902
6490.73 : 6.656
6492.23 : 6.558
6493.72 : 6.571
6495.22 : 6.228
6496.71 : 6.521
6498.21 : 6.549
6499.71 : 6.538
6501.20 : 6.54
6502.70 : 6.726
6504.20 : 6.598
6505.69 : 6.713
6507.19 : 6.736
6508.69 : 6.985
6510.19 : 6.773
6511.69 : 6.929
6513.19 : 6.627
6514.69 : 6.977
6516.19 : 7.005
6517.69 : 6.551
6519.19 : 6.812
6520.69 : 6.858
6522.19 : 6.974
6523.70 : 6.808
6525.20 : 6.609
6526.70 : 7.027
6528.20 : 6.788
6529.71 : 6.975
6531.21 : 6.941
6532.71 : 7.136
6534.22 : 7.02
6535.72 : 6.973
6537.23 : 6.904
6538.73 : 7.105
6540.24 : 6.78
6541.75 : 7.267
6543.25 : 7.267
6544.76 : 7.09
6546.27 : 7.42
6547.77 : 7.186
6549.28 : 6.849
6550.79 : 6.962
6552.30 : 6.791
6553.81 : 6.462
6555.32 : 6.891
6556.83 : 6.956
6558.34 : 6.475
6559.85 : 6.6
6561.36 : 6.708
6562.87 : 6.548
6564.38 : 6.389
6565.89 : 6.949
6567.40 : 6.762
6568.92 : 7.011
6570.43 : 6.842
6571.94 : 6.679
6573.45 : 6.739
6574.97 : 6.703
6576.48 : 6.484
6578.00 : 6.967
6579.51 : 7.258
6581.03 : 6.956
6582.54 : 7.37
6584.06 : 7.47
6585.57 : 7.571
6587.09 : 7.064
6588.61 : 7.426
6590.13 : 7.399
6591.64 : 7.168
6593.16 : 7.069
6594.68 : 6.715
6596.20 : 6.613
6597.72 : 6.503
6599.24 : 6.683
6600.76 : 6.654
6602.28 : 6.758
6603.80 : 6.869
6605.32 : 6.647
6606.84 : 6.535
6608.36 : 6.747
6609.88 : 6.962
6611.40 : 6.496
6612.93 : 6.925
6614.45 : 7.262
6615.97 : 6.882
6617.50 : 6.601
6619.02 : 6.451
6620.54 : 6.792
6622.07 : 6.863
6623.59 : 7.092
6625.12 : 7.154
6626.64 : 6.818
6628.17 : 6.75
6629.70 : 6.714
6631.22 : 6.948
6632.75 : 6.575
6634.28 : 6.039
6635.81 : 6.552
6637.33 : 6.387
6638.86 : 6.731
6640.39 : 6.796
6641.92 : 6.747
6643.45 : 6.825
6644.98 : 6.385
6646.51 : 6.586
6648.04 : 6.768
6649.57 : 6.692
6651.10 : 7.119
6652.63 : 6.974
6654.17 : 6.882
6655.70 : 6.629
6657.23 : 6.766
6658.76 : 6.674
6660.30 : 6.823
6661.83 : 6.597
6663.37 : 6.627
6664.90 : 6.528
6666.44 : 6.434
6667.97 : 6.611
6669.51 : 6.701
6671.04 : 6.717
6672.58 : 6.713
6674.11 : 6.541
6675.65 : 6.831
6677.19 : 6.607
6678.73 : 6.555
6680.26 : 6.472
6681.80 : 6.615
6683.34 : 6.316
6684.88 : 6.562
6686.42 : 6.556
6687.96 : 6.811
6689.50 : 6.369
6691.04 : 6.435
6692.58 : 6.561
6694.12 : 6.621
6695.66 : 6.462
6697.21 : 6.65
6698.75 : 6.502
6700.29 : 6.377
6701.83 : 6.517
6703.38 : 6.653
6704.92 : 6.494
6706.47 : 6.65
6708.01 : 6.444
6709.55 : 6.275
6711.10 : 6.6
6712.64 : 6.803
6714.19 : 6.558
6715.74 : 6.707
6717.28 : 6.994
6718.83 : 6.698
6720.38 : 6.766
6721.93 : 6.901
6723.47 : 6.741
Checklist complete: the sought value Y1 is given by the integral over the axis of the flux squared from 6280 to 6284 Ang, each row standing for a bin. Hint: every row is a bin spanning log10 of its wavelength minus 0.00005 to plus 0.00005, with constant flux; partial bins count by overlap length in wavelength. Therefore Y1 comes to 168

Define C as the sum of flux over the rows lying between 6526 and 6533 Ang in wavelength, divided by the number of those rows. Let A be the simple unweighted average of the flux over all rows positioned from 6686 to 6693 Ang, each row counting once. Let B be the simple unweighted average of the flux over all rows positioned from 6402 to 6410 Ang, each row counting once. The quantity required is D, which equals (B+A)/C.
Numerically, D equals 1.92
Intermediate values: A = 6.55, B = 6.83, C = 6.97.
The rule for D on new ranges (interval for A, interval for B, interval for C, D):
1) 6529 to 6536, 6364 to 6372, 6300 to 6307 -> 2.07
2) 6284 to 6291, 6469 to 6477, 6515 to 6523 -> 1.97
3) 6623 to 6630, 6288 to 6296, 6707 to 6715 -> 2.08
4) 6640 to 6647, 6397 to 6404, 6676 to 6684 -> 2.05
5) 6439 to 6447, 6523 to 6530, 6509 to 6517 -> 2.00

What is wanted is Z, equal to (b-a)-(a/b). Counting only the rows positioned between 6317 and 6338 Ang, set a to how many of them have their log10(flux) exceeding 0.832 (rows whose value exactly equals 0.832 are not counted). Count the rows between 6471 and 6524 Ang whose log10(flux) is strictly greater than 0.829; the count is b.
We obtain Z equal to 13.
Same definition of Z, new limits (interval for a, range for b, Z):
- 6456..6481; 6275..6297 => -10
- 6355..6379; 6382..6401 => -3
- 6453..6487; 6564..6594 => 5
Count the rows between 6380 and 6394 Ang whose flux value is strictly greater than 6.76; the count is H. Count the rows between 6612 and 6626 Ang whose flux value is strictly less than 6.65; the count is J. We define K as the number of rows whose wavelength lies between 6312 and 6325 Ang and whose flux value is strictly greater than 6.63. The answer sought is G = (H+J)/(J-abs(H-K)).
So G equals -7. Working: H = 5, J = 2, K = 2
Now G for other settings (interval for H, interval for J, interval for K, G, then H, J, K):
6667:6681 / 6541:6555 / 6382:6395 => 0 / 1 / 1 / 7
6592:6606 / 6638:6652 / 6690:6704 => 2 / 2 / 2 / 2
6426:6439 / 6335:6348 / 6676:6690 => 1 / 1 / 4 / 1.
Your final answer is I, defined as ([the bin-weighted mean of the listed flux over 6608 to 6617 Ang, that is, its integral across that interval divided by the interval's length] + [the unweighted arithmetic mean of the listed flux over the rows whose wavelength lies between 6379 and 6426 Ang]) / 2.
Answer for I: 6.81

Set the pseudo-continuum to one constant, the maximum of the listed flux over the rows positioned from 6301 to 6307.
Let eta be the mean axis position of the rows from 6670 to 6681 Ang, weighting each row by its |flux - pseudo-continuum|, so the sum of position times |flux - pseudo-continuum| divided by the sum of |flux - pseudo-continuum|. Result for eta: 6676.3 Ang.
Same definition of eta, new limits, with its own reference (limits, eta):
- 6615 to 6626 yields 6620.0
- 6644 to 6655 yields 6647.5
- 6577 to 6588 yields 6583.6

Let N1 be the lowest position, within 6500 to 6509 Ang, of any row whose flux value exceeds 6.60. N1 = 6502.70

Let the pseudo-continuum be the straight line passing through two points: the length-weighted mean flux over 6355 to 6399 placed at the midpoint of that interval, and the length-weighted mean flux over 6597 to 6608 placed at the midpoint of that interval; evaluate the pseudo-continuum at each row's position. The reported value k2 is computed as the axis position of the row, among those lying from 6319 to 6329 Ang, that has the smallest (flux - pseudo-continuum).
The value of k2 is 6321.11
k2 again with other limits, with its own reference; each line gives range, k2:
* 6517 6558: 6553.81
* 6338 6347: 6344.45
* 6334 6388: 6360.54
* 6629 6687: 6634.28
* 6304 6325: 6316.75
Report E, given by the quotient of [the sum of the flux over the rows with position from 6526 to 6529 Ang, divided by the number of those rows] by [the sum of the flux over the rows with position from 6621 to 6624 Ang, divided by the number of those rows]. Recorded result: 0.99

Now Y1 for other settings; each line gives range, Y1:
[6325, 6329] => 178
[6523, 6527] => 185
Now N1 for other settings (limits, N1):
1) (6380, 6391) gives 6381.07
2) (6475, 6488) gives 6475.80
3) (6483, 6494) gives 6483.26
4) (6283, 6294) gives 6284.83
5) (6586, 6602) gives 6587.09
